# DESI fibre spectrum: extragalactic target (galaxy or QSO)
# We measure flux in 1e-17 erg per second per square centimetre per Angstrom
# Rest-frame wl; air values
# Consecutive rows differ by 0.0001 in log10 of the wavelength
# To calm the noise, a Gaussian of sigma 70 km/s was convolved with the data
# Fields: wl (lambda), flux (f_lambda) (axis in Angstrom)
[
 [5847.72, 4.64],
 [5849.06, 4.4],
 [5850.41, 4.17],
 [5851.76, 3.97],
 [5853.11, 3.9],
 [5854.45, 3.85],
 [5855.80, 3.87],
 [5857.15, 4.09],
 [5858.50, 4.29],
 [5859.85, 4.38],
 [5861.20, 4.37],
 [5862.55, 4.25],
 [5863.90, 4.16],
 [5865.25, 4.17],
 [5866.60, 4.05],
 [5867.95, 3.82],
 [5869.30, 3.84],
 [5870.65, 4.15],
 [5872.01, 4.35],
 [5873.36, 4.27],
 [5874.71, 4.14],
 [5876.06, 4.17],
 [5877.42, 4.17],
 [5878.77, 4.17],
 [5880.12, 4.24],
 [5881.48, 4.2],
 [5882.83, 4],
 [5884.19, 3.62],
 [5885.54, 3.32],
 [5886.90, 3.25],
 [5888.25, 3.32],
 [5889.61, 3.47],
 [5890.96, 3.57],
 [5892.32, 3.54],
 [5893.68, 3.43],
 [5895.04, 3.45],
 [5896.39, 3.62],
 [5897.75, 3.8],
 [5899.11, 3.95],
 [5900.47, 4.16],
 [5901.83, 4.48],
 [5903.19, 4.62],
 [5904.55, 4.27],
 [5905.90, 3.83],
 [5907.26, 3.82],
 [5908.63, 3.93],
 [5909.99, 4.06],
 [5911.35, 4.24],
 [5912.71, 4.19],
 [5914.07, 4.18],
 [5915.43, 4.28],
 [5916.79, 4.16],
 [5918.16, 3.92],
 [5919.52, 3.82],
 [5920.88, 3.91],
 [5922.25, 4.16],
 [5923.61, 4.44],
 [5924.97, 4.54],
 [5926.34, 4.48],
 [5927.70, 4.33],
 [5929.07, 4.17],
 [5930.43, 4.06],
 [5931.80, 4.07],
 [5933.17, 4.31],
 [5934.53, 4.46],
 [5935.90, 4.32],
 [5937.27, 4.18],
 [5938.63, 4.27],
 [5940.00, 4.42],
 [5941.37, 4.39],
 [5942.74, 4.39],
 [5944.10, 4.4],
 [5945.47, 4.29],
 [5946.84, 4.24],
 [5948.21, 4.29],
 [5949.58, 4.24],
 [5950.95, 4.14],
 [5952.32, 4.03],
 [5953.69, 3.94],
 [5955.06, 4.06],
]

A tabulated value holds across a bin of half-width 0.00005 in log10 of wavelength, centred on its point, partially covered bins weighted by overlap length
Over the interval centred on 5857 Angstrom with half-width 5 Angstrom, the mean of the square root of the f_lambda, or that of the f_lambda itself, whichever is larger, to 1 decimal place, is 4.1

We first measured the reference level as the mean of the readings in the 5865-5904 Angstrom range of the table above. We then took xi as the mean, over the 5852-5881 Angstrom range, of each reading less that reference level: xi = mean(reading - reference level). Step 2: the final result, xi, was 0.22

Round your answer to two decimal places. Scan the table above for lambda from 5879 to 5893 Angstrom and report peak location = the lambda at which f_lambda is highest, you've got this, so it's 5880.12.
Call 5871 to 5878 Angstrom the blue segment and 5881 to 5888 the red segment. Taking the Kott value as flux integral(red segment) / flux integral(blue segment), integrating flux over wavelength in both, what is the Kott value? 0.9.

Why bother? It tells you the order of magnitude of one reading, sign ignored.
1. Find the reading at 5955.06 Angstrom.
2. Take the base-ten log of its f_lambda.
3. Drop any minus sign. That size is 0.609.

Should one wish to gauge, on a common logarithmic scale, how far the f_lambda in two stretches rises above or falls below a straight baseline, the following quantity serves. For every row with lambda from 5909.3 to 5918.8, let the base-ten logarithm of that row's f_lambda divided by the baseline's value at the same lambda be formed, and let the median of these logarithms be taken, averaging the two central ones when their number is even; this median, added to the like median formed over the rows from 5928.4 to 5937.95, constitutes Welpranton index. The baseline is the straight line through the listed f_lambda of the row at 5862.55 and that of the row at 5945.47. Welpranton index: -0.021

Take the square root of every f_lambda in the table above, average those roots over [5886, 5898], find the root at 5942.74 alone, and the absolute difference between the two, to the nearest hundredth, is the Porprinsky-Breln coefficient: 0.23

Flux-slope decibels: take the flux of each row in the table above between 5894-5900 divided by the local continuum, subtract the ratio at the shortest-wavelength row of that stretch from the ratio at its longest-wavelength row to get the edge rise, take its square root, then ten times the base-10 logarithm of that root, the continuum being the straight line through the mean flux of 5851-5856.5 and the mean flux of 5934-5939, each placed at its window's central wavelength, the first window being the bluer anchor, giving -4.7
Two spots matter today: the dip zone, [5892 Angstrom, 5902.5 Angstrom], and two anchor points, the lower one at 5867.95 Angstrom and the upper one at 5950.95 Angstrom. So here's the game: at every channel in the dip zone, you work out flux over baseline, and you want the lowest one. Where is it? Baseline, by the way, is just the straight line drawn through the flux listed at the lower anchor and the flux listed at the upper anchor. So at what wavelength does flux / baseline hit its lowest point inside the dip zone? 5893.68 Angstrom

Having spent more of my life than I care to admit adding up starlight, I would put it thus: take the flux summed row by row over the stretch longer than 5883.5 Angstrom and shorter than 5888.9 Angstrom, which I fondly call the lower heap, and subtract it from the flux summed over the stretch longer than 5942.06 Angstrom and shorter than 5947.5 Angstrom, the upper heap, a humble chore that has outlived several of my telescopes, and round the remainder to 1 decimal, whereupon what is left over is 3.8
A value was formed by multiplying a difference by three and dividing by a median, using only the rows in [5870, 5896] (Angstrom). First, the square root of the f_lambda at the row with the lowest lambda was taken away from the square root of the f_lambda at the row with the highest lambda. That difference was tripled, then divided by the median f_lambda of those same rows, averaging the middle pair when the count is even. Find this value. -0.135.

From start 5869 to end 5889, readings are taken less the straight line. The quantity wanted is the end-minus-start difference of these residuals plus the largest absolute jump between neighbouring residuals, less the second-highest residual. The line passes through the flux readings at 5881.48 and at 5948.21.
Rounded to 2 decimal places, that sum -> -0.24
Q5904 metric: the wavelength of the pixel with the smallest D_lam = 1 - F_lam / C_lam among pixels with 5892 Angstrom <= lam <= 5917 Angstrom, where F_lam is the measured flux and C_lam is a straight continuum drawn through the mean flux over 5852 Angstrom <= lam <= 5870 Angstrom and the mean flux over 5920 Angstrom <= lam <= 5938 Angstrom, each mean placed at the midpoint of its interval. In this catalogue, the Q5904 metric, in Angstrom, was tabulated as 5903.19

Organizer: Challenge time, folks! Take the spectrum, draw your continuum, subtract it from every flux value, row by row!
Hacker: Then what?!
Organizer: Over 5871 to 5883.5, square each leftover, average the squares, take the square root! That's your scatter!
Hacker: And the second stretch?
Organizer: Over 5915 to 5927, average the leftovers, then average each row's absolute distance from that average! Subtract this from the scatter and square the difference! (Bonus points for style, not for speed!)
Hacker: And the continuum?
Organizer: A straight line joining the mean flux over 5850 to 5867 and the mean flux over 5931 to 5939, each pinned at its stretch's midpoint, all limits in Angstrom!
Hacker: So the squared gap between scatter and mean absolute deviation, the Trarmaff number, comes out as 0.013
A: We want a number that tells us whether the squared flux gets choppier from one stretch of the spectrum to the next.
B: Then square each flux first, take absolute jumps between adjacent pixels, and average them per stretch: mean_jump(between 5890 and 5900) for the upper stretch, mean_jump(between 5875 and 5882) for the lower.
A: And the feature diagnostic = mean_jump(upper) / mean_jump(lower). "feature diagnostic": 3.5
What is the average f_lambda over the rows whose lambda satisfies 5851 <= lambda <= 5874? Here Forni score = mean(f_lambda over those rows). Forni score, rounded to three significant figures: 4.10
